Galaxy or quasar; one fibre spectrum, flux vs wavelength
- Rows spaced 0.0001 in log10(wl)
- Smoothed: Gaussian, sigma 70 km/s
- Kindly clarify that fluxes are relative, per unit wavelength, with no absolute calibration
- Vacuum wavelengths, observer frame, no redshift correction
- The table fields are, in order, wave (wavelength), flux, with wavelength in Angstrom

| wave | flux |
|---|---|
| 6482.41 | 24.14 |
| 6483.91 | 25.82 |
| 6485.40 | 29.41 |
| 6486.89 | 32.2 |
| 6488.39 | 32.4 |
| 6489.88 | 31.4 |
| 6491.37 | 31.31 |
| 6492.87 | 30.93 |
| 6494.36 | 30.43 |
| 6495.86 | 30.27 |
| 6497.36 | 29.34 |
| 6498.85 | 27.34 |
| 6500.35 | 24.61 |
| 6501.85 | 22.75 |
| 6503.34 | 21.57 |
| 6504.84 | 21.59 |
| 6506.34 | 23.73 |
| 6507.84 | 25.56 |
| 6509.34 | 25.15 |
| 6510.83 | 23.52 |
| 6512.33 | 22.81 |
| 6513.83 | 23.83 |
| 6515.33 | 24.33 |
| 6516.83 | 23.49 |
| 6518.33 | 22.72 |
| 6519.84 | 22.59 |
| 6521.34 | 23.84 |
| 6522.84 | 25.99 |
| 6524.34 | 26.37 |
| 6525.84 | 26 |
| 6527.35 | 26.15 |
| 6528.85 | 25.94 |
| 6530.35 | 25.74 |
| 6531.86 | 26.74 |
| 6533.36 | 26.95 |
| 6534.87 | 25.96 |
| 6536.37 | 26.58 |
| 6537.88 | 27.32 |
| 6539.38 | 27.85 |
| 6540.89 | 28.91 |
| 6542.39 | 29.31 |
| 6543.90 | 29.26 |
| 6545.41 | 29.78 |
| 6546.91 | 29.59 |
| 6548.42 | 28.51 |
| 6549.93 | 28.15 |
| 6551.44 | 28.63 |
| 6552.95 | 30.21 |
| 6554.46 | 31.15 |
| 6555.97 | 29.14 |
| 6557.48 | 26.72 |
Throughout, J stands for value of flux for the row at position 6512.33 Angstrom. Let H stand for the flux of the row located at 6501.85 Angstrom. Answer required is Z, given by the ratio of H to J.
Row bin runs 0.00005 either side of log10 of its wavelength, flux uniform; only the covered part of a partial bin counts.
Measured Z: 1.00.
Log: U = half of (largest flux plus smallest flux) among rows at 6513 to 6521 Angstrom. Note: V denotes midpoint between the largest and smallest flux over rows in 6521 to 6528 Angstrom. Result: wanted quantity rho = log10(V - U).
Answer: 0.2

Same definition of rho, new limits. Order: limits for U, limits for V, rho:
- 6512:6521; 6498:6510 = 0.0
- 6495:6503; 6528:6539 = -1.7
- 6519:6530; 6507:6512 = -1.2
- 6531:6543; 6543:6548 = 0.3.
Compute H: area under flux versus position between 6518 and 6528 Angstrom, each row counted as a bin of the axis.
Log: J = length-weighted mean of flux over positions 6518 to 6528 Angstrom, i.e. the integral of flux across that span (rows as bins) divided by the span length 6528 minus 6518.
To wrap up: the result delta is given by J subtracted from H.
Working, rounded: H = 249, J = 24.9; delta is 224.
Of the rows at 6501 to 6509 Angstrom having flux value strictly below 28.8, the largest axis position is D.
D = 6507.84 Angstrom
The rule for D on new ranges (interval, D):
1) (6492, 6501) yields 6500.35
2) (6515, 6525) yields 6524.34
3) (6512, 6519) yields 6518.33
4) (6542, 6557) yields 6551.44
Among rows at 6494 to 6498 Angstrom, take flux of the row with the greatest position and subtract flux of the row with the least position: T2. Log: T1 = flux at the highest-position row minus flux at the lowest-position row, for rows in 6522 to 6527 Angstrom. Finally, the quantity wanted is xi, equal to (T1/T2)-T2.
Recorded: 1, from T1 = 0.01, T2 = -1.1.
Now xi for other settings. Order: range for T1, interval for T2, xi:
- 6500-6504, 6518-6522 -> -4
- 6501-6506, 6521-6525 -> -3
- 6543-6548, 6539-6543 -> -1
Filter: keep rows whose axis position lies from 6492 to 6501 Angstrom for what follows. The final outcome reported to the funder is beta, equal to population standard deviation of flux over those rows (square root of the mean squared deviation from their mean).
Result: 2.2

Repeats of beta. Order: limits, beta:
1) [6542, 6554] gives 0.7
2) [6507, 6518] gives 0.9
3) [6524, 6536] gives 0.4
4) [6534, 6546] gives 1.3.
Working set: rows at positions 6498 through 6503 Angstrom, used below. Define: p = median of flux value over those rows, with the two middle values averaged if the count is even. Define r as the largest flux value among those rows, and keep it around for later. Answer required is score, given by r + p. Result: 52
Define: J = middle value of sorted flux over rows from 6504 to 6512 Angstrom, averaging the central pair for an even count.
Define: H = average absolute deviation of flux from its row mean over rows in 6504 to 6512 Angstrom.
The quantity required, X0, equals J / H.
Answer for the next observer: 21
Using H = 1.16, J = 24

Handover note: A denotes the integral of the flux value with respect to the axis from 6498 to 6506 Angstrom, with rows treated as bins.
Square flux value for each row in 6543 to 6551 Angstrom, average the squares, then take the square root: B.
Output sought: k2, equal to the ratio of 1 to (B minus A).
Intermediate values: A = 189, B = 29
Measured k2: -0.0062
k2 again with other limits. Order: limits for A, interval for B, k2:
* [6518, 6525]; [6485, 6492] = -0.0072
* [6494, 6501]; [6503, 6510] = -0.0057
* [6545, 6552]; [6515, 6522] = -0.0056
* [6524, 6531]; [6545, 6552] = -0.0065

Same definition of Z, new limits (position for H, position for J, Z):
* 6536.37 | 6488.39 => 0.82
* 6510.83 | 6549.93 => 0.84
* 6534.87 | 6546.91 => 0.88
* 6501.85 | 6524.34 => 0.86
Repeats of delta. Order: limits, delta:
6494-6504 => 239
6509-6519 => 213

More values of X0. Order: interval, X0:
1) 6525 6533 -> 98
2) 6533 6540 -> 51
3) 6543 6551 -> 50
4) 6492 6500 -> 29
